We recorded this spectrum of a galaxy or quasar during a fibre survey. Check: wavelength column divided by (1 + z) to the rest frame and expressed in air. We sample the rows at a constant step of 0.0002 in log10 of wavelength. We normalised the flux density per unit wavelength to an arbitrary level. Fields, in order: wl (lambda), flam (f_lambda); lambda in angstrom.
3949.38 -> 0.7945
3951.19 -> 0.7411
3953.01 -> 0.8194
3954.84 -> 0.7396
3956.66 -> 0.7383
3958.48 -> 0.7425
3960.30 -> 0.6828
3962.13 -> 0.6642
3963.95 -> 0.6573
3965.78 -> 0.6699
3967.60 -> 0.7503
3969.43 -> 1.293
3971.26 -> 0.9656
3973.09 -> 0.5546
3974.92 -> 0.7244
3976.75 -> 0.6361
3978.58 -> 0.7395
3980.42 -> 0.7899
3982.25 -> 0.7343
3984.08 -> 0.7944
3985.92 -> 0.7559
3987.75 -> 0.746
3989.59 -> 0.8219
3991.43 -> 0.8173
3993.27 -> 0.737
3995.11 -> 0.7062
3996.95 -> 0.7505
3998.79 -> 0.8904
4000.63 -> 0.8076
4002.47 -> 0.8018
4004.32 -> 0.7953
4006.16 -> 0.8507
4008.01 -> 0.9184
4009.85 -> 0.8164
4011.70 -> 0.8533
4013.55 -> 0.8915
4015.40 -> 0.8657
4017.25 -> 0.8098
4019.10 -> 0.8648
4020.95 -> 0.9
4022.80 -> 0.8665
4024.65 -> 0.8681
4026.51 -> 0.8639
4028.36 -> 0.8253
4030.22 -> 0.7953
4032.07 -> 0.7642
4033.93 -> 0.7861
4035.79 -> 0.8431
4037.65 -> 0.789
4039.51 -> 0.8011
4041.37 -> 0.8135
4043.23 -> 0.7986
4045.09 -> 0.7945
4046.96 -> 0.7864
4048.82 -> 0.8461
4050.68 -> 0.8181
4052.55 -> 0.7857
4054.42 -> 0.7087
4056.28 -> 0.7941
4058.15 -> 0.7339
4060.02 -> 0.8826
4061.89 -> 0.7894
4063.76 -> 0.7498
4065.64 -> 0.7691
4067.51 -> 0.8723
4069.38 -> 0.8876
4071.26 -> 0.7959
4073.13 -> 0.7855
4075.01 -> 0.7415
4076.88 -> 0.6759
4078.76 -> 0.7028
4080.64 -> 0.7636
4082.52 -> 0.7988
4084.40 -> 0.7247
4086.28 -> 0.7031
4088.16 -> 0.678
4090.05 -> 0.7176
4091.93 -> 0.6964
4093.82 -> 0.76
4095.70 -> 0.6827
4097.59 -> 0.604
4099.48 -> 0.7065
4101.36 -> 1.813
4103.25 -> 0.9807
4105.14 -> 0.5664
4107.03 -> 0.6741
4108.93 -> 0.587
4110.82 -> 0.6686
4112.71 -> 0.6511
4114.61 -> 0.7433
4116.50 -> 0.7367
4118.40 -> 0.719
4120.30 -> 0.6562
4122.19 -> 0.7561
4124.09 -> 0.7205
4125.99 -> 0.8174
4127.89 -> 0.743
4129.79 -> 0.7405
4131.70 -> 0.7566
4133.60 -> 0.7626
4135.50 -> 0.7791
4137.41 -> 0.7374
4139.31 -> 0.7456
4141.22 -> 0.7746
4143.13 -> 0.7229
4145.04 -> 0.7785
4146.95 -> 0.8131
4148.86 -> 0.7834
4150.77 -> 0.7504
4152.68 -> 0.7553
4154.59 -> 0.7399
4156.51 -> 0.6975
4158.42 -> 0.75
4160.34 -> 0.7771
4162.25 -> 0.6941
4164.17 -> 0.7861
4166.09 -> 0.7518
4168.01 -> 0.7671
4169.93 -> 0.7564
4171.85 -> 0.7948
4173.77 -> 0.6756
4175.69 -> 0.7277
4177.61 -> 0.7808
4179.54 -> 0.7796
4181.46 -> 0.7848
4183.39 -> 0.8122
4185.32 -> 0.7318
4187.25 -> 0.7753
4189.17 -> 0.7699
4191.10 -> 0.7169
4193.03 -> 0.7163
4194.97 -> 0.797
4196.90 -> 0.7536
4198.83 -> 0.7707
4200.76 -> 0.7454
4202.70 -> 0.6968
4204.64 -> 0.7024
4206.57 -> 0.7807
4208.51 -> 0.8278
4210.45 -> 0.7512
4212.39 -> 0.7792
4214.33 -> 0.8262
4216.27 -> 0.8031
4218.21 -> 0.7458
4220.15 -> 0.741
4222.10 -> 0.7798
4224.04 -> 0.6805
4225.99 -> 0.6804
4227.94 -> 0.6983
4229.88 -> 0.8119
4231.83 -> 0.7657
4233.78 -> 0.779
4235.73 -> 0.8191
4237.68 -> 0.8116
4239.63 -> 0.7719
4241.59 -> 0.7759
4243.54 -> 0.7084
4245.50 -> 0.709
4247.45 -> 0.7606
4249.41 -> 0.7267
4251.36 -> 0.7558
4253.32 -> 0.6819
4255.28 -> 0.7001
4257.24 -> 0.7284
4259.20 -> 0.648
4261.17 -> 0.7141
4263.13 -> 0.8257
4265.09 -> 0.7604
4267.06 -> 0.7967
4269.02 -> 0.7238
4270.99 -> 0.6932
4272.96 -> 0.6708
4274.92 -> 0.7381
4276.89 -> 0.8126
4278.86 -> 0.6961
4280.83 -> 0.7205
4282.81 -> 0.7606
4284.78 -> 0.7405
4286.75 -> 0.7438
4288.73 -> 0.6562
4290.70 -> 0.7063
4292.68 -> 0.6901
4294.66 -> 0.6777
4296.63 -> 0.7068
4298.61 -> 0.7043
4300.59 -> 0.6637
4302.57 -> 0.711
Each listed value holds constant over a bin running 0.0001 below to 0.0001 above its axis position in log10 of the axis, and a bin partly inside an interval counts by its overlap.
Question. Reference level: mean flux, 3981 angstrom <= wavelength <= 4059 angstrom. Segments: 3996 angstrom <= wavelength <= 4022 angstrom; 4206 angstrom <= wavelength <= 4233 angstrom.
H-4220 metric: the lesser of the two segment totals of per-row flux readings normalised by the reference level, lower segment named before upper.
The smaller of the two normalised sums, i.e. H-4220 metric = 13.2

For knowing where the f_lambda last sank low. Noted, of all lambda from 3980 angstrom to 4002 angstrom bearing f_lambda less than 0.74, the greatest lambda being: 3995.11 angstrom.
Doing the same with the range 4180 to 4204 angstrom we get 4202.70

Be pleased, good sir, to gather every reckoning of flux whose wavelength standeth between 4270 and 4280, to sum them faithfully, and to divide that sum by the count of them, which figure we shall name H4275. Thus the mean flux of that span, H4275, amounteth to 0.722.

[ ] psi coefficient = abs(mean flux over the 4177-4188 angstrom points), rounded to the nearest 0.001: 0.777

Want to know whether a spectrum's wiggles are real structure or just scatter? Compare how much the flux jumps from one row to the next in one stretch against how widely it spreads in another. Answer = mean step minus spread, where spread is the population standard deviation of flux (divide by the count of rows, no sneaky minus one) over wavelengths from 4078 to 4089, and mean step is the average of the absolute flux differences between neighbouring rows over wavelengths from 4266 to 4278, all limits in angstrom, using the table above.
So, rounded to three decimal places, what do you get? 0.013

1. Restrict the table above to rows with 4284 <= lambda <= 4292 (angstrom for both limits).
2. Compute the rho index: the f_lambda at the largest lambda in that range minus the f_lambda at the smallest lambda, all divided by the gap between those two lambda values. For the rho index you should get -0.0058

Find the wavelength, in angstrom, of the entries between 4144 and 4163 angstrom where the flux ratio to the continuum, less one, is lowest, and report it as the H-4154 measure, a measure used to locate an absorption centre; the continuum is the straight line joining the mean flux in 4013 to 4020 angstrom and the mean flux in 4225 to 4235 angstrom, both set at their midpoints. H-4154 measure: 4162.25 angstrom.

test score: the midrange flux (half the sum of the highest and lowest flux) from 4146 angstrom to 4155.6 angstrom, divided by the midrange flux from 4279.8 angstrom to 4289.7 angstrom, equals 1.10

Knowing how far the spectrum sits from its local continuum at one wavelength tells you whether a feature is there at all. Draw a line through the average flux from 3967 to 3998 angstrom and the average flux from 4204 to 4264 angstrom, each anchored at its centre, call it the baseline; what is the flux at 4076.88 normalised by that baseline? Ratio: 0.876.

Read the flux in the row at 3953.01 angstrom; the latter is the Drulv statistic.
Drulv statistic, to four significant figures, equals 0.8194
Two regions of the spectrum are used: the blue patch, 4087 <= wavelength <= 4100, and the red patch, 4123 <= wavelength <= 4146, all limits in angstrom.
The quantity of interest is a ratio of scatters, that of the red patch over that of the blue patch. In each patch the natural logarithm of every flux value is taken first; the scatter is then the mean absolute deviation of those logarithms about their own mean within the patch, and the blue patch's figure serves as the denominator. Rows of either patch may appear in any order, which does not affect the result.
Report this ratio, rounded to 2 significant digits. 0.60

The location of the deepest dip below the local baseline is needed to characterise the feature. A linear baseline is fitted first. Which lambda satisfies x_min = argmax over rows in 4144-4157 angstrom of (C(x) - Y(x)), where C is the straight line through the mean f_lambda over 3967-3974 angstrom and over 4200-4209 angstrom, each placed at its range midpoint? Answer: 4156.51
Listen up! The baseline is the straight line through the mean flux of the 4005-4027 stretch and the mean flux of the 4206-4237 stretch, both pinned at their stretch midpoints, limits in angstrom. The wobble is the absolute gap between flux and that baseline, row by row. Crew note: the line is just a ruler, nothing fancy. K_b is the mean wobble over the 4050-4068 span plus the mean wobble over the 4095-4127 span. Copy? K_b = 0.25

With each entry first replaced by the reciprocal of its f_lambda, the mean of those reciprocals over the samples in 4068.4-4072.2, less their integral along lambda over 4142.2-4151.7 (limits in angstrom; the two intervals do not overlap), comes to -11.2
